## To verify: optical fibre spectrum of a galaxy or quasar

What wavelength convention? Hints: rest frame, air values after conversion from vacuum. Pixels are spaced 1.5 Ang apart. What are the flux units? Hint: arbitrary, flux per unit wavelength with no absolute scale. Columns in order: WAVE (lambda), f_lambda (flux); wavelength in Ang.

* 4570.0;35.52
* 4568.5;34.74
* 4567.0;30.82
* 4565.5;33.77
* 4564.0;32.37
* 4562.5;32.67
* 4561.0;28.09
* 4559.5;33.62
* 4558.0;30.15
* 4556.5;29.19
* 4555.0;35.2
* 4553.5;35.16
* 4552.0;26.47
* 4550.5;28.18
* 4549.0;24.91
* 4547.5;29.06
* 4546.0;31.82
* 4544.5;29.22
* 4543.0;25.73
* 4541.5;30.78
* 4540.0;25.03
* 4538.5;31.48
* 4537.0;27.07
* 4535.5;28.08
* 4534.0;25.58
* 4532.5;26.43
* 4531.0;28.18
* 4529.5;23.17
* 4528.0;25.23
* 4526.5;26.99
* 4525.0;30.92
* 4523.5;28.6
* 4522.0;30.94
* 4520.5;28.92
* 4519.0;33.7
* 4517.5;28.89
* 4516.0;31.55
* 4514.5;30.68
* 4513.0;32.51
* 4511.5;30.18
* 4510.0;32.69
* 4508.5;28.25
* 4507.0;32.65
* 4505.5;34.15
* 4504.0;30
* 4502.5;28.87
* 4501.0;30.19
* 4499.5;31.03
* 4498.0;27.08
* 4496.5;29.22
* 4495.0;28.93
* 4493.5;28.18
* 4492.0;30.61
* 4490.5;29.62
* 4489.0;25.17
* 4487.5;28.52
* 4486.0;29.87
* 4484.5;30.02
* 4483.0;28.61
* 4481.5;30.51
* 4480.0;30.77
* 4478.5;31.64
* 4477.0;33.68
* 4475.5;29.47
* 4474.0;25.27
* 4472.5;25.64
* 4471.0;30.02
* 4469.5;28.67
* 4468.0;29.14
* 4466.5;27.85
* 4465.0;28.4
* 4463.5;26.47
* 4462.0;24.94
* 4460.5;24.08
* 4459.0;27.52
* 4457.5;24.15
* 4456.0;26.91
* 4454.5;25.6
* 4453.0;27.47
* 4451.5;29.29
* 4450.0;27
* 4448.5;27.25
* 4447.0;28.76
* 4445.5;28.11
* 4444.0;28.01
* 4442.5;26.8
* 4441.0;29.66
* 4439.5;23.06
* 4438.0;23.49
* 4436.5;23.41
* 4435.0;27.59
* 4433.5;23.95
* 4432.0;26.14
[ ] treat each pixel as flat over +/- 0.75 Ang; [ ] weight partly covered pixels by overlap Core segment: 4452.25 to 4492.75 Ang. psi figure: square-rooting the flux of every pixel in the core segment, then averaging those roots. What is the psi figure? 5.30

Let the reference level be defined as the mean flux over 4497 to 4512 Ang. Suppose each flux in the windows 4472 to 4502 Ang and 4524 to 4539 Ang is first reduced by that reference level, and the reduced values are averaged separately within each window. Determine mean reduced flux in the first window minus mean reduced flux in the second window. 2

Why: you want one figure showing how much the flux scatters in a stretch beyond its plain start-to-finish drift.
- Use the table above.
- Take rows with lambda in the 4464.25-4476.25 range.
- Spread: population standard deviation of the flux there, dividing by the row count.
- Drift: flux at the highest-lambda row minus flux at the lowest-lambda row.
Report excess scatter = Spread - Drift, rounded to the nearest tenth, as 0.6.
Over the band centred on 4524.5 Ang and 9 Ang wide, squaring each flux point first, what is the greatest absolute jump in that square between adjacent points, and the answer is 228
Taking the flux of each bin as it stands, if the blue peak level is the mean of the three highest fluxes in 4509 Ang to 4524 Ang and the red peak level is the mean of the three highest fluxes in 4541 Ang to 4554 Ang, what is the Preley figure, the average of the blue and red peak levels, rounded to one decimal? 32.8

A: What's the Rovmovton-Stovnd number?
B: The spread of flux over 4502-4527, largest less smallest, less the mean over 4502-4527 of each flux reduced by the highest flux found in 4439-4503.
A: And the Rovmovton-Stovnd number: 10.2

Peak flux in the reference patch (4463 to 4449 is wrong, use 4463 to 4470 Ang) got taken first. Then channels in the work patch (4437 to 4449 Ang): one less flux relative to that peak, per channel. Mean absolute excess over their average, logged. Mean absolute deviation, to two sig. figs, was 0.063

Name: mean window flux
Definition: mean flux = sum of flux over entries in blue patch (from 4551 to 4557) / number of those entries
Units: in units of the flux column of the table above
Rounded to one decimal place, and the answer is 31.5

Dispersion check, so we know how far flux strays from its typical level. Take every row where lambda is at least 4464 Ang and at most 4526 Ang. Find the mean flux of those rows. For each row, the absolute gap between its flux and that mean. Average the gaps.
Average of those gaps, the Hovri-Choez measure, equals 1.6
